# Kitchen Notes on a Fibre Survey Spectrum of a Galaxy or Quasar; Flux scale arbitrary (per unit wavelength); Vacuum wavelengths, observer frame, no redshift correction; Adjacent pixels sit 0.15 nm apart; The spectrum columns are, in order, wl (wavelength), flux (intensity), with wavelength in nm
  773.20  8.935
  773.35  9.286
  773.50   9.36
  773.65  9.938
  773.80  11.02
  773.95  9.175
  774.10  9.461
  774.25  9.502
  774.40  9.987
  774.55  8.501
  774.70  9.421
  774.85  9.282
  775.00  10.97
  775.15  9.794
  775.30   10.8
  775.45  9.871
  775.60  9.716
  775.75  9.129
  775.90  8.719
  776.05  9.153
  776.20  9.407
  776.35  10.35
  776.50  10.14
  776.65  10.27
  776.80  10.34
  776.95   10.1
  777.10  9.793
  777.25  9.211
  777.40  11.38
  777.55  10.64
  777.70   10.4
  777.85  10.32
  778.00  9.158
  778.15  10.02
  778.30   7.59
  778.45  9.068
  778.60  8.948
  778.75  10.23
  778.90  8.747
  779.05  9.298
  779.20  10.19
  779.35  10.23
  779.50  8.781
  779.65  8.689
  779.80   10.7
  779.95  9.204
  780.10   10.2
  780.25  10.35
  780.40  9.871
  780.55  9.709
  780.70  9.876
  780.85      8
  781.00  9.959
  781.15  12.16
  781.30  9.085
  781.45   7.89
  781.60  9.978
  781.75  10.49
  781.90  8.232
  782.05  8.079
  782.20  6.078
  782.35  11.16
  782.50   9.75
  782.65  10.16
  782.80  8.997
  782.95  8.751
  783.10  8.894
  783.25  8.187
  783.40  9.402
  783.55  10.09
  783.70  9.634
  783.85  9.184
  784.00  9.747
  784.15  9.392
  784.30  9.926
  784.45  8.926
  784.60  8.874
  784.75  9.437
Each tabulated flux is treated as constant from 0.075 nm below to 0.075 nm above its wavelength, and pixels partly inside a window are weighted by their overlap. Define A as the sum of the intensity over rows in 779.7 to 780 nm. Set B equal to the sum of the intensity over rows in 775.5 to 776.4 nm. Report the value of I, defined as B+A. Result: 76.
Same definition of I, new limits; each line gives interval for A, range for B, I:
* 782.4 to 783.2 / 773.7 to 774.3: 86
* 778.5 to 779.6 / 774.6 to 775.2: 106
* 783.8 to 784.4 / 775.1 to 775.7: 78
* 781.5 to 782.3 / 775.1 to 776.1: 110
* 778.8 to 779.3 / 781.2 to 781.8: 66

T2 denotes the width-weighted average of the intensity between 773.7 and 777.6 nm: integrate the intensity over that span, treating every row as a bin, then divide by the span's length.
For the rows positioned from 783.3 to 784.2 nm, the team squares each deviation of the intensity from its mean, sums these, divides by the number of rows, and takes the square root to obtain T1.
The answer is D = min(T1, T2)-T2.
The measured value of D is -9.6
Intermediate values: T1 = 0.3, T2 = 9.85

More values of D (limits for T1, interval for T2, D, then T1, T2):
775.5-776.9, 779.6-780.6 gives -9.3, 0.6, 9.85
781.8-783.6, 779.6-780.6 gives -8.6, 1.2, 9.85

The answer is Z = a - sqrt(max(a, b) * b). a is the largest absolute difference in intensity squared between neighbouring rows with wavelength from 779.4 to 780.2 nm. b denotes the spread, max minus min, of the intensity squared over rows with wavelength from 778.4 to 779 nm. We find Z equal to 6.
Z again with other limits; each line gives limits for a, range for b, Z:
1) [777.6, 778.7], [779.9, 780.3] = 12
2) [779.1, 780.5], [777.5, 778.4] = -17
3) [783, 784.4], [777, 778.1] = -24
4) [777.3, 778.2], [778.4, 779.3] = -6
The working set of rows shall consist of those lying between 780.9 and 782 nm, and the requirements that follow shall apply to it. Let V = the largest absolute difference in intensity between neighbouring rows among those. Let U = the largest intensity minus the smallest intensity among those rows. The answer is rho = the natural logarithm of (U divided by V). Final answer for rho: 0.3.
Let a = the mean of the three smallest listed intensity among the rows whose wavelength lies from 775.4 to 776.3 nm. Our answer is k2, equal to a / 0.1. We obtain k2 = 90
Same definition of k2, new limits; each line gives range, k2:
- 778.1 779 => 84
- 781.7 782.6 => 75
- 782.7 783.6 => 86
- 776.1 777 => 99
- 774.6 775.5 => 95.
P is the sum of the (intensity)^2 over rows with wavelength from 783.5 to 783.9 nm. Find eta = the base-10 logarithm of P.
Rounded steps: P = 279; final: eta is 2.45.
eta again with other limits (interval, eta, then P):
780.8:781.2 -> 2.49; 311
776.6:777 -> 2.50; 314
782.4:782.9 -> 2.45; 279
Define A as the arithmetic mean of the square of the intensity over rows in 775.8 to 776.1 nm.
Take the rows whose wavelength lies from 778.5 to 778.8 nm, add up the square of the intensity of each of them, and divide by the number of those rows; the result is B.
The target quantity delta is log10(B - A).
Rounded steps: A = 80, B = 92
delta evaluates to 1.096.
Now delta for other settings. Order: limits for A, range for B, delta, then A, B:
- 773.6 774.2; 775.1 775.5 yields 0.687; 98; 103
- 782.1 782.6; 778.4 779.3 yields 0.537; 86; 89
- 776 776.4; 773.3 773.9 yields 0.731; 93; 99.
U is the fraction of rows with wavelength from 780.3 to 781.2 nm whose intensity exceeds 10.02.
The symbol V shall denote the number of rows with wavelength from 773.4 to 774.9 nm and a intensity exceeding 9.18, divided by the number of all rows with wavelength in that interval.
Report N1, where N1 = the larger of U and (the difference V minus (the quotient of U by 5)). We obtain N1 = 0.767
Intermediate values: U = 0.17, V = 0.80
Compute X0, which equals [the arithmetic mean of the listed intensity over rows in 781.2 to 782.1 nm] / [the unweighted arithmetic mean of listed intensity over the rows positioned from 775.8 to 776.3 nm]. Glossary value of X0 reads 0.99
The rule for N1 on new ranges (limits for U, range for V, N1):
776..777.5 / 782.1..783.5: 0.600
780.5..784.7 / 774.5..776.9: 0.714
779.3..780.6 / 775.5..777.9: 0.724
